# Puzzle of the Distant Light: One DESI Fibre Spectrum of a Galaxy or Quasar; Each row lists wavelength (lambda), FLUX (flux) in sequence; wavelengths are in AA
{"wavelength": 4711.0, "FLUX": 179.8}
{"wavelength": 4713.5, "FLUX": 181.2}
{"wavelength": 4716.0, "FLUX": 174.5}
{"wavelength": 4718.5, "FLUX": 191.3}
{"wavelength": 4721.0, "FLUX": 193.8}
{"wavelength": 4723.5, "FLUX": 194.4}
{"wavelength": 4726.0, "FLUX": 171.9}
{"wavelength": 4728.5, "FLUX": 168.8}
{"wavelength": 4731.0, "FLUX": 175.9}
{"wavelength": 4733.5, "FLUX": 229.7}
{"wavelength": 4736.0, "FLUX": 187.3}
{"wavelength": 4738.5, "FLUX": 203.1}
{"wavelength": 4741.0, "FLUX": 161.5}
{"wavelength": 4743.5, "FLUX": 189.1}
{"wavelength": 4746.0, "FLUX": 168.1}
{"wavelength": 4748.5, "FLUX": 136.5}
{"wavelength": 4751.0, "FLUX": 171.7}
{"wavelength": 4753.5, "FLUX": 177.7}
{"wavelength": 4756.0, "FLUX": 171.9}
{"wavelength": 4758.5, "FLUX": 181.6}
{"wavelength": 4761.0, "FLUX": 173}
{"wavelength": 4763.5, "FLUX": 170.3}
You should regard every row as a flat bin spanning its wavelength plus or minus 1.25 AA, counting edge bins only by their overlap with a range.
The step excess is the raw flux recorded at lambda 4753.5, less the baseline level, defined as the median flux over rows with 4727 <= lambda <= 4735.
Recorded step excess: 2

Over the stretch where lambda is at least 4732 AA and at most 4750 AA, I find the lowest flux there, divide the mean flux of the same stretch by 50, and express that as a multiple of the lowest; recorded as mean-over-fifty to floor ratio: 0.0267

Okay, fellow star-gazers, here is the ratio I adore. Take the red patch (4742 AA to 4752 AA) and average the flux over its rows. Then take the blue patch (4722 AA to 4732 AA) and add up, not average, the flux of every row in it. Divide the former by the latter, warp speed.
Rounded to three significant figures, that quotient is 0.234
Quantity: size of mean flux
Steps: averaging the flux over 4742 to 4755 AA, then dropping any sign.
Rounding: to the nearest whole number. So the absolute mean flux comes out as 169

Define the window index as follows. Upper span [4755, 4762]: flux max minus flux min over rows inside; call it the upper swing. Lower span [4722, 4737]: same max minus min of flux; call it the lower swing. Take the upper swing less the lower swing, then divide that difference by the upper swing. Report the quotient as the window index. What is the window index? -5.3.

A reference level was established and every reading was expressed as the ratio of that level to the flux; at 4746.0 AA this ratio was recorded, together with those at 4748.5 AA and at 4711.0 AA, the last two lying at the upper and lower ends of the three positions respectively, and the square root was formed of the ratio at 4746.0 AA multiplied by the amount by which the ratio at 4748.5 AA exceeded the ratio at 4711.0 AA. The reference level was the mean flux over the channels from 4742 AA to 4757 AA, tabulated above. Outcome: 0.55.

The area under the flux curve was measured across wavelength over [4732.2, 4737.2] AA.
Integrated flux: 1042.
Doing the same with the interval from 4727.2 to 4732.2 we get 862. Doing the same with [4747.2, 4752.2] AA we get 770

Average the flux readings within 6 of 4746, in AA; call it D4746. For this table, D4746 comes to 165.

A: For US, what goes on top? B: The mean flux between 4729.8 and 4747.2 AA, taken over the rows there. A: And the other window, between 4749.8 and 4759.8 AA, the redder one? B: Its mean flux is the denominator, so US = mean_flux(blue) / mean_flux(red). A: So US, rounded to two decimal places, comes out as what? 1.07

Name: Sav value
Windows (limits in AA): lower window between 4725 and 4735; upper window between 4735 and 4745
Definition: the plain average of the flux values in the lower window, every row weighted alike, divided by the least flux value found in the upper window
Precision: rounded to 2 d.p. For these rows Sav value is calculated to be 1.16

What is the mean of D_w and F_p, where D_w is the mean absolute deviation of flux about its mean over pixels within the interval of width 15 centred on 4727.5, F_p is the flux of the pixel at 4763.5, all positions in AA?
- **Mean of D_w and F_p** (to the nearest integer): 94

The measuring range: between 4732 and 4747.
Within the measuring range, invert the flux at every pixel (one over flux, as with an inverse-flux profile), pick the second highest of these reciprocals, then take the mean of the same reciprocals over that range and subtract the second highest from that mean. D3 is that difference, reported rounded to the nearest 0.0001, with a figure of -0.0006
